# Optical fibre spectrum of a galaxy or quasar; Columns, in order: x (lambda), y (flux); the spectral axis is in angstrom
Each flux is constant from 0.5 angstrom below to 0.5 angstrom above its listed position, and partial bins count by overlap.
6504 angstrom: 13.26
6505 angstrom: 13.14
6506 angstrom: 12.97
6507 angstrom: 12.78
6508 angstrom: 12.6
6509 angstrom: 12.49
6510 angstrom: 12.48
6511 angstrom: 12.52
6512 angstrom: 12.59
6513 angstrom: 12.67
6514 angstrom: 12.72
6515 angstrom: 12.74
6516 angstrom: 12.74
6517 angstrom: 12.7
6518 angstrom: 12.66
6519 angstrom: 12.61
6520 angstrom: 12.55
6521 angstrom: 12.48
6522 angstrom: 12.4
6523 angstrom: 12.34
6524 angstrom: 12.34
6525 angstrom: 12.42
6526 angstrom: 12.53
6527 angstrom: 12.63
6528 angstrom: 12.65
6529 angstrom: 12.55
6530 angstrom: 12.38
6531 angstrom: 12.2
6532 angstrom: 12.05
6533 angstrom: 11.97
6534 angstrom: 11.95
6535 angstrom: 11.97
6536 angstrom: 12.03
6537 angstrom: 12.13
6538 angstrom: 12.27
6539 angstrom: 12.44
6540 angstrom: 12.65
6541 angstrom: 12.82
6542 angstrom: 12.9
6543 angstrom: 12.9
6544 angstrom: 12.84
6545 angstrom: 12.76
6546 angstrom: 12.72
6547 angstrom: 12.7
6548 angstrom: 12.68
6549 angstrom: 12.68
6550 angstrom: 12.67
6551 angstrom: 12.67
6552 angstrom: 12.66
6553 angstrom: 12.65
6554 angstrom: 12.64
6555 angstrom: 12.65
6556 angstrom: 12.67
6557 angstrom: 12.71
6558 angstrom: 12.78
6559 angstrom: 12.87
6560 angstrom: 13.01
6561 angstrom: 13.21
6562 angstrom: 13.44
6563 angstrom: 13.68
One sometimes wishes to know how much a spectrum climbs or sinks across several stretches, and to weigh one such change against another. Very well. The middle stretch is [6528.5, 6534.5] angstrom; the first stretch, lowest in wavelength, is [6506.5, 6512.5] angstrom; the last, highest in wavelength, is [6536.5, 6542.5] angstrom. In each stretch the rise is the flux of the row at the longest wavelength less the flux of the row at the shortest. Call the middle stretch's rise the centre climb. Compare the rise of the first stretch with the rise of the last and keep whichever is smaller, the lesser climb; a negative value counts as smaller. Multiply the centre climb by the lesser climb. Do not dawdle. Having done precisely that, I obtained 0.11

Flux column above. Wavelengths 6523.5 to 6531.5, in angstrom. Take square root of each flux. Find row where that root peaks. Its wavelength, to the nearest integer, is 6528 angstrom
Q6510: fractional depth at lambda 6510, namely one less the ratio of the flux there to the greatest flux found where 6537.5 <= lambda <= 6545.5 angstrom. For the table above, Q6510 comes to 0.033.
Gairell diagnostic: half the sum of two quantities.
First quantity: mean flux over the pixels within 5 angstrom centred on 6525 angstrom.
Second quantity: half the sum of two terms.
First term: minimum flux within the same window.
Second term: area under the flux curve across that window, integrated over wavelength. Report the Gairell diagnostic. 24.9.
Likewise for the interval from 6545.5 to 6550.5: 25.4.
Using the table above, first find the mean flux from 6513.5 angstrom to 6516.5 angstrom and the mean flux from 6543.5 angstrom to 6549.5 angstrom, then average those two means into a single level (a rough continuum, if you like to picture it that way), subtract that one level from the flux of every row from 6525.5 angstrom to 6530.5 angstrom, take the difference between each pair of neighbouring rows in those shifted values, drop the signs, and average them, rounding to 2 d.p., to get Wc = 0.10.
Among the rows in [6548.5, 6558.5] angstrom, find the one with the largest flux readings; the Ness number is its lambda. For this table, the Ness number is 6558 angstrom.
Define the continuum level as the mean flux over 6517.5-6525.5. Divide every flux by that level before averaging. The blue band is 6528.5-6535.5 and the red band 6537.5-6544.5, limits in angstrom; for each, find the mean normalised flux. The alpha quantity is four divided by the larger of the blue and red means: 3.93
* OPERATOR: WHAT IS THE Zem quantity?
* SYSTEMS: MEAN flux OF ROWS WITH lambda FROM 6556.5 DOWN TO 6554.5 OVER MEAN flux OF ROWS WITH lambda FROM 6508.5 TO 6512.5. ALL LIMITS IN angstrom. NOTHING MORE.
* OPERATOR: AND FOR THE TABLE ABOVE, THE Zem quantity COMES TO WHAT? 1.01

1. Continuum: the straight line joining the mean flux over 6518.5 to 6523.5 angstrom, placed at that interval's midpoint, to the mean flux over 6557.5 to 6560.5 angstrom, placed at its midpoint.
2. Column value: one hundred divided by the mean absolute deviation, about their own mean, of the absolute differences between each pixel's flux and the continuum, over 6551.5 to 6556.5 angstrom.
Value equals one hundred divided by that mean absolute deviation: 7263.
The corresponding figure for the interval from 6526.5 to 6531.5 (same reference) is 938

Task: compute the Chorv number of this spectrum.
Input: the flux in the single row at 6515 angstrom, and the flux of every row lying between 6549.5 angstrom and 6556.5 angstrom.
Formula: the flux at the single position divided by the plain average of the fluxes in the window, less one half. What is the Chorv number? 0.506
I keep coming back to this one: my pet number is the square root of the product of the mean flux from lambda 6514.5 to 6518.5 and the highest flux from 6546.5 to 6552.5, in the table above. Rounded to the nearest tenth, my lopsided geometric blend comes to 12.7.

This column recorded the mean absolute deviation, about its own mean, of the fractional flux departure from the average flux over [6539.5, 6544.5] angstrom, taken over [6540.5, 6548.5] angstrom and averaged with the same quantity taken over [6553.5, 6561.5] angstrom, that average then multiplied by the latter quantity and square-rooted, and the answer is 0.011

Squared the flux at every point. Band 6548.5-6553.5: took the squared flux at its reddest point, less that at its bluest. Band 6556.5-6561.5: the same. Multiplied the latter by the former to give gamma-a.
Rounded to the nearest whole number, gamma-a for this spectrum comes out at -10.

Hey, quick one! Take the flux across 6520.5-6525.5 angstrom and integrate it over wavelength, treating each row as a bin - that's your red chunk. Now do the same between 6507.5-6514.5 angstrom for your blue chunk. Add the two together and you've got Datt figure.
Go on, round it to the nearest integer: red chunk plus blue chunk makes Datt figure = 150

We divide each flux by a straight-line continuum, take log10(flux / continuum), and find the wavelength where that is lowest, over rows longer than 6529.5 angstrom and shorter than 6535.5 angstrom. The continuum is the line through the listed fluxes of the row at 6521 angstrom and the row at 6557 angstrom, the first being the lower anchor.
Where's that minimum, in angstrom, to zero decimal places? 6534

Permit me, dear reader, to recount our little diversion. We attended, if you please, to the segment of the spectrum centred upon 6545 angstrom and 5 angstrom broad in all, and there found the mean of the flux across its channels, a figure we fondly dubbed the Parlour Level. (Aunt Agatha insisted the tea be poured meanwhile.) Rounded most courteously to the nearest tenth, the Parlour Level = 12.8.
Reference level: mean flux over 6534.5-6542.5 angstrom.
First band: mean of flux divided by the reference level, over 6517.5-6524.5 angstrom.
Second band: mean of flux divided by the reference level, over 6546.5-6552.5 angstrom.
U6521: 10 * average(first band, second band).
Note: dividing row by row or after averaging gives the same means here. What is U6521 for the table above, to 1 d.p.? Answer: 10.1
